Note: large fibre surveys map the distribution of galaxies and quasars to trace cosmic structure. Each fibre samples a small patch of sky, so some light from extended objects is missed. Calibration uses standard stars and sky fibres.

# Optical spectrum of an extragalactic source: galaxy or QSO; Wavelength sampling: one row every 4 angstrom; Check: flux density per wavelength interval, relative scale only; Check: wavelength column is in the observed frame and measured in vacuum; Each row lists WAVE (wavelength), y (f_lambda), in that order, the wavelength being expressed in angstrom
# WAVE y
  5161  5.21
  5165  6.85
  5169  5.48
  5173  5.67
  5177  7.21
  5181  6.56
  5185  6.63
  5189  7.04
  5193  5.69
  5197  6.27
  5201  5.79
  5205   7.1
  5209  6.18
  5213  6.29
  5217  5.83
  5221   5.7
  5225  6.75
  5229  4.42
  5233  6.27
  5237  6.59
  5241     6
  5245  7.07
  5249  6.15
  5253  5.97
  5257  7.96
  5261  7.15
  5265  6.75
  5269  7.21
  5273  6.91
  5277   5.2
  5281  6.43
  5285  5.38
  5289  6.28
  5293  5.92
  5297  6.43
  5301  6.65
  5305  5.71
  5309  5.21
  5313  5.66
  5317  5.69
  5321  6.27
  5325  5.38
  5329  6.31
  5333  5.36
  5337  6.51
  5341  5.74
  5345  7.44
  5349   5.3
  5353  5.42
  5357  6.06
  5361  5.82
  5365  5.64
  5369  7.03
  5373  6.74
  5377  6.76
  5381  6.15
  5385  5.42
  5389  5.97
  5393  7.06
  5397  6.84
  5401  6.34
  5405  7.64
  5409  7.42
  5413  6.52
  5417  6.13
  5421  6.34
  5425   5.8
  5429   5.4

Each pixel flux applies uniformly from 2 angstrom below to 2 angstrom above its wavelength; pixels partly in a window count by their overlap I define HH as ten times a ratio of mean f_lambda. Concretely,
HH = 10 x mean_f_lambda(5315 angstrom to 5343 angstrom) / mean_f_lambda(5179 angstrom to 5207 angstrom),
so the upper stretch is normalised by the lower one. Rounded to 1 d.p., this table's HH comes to 9.2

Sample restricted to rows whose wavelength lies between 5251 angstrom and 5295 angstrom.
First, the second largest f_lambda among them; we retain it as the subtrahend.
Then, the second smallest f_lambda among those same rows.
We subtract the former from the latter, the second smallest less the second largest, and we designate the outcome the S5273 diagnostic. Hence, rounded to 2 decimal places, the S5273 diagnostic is -1.83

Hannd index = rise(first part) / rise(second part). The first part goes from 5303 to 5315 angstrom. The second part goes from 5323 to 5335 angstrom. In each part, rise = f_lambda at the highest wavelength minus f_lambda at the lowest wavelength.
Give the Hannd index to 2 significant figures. 2.5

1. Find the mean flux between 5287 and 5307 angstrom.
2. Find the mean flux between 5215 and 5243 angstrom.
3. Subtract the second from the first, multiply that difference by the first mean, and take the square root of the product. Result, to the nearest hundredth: 1.27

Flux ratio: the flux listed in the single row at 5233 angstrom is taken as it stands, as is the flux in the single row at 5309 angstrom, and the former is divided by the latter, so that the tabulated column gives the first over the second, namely 1.20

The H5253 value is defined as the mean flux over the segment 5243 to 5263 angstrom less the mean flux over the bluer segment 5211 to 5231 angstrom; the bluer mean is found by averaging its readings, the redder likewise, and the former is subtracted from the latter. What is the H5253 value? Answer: 1.1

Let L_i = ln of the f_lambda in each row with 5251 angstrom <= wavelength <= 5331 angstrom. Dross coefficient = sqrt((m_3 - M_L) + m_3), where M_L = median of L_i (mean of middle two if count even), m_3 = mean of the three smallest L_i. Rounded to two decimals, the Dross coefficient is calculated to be 1.22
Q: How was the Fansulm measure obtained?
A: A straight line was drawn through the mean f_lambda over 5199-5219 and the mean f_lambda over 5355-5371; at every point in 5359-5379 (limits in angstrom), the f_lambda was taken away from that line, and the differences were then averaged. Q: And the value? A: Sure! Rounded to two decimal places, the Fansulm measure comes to -0.26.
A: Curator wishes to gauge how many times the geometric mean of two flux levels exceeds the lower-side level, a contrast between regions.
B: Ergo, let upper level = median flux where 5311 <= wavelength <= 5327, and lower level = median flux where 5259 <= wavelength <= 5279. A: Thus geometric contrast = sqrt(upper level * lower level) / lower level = 0.91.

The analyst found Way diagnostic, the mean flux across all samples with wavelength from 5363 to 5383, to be 6.46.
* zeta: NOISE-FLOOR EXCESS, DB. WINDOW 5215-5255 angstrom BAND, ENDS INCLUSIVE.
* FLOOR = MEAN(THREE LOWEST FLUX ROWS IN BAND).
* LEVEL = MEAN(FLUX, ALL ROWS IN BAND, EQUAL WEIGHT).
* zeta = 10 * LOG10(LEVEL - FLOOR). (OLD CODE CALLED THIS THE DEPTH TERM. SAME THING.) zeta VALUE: -1.2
